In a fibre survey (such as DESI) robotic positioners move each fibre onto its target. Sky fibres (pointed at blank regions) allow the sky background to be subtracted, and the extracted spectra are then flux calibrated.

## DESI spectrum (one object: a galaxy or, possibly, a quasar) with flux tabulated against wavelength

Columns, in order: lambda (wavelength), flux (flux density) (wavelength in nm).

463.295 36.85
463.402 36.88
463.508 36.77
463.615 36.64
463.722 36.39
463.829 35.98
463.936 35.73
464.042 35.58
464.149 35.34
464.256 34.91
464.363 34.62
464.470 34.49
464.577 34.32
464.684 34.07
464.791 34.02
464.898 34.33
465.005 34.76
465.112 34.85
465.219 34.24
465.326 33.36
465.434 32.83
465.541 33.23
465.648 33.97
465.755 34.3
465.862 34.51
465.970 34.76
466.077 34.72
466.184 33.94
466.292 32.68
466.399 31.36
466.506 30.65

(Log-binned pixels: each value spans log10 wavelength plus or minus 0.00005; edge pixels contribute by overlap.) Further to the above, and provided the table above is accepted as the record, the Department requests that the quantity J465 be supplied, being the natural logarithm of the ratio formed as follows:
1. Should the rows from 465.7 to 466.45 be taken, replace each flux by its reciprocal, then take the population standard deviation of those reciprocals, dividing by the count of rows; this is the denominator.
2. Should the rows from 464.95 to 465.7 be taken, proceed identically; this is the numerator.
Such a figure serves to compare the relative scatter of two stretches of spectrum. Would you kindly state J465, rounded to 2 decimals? -0.54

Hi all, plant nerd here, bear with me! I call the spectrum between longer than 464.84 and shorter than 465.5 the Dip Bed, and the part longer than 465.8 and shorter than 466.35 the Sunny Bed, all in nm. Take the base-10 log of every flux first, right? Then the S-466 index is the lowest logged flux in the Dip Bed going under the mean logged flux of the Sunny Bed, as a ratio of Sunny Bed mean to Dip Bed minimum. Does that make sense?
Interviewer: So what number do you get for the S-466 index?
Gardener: 1.01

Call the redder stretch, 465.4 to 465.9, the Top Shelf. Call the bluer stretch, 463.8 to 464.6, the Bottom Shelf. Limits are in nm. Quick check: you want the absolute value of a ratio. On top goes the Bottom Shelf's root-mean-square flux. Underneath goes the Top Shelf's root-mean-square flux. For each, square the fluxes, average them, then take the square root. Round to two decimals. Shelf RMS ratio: 1.04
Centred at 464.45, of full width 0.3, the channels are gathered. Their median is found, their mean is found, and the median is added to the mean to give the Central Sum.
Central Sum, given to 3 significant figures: 69.0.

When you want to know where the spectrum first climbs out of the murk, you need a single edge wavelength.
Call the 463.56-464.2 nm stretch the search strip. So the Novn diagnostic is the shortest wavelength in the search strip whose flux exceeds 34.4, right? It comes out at 463.615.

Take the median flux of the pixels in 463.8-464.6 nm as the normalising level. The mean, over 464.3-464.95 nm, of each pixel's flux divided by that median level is 0.977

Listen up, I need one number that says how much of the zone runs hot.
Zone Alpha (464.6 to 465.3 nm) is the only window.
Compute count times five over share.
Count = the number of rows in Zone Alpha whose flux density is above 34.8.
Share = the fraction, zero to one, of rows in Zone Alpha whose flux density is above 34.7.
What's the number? 15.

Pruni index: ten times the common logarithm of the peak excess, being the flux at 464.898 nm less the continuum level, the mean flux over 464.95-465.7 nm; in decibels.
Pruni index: -4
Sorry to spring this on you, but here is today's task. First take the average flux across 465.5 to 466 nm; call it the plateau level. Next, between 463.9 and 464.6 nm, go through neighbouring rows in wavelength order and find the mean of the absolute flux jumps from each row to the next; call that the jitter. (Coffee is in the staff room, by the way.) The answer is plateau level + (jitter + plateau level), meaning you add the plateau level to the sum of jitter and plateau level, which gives 68.5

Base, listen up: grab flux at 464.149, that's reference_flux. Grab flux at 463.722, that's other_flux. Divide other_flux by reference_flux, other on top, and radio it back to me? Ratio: 1.03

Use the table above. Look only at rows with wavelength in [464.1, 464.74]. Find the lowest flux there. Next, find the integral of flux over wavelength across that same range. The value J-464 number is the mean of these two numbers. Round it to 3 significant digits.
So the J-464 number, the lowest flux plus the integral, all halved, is 28.1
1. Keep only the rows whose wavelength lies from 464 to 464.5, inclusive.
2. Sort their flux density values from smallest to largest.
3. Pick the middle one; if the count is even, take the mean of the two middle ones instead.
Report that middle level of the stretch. 34.9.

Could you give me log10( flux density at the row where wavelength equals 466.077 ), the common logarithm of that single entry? 1.54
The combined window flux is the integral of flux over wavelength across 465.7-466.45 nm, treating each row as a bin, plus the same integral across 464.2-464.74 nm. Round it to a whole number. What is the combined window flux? 44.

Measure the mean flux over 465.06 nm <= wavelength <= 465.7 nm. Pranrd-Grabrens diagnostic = 33.7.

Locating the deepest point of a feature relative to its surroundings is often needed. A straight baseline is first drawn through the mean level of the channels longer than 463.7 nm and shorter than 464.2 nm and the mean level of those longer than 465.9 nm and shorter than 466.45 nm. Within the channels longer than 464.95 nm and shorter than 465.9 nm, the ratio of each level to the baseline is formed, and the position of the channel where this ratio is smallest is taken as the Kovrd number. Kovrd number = 465.434 nm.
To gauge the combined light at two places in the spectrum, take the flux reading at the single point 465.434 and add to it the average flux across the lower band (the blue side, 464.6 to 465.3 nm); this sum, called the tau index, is 67.2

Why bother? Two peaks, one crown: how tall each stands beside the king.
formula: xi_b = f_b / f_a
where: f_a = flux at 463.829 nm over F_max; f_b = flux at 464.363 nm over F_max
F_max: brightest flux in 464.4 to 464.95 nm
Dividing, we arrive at 0.96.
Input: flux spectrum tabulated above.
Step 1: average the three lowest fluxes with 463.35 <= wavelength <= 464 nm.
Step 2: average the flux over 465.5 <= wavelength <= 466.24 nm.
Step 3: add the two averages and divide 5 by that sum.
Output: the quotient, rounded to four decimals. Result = 0.0712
